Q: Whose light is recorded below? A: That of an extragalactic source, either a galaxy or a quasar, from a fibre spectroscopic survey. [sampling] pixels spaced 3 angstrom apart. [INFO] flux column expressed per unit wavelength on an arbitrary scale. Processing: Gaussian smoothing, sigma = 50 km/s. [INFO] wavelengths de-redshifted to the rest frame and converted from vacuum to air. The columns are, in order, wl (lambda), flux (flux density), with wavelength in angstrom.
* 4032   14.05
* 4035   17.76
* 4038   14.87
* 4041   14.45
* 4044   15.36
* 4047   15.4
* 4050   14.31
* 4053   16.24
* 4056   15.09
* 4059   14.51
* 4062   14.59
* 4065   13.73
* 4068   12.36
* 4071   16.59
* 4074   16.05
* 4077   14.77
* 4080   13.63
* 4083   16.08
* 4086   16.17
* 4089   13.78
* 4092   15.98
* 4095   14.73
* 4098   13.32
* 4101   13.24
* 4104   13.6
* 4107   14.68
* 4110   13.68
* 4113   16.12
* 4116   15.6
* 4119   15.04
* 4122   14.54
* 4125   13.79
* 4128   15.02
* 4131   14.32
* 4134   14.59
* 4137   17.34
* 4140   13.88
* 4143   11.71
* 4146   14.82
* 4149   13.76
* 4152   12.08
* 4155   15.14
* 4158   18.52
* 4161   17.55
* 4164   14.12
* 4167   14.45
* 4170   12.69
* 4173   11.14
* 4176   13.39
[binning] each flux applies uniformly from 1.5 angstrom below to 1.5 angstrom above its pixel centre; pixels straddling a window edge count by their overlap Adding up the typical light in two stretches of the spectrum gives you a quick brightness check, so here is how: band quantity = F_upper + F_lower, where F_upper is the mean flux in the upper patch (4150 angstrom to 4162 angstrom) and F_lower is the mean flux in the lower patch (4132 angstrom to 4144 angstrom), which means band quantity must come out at 30.2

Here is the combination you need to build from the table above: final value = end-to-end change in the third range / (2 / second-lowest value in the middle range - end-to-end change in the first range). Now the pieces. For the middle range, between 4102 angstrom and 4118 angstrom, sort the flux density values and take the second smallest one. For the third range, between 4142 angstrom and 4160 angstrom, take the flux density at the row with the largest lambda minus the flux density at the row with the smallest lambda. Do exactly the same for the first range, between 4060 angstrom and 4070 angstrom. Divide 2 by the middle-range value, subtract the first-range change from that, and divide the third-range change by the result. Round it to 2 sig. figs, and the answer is 2.9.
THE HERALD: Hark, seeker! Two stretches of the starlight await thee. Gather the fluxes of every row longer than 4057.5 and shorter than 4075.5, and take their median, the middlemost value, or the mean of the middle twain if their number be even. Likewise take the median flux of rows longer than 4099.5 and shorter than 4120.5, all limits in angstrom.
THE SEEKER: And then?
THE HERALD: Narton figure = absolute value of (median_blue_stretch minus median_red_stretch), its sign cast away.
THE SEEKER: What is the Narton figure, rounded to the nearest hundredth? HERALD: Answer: 0.13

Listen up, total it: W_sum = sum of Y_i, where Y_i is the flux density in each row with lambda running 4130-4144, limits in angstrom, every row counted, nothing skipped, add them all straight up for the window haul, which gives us 71.8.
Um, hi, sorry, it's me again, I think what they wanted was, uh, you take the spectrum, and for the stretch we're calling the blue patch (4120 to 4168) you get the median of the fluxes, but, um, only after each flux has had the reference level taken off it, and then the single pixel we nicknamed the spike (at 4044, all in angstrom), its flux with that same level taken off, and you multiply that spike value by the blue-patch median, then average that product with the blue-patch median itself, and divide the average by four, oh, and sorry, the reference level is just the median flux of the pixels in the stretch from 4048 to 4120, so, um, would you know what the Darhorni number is -0.043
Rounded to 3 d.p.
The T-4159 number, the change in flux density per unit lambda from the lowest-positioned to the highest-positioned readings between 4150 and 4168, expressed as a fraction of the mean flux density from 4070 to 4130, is 0.011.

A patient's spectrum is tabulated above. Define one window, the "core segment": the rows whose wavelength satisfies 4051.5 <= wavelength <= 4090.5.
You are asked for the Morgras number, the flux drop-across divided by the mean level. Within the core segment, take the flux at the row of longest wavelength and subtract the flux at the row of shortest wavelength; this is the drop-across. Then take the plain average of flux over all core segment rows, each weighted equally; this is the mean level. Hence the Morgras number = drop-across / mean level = -0.2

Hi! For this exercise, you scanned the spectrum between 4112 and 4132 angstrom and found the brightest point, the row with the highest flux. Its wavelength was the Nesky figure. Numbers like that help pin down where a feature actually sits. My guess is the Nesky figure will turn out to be 4113 angstrom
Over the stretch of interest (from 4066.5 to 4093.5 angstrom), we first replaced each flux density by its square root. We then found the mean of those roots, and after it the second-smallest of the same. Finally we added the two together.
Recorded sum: 7.57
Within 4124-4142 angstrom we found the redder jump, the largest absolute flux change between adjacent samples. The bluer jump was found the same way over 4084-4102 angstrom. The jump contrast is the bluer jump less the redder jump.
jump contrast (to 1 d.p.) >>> -1.1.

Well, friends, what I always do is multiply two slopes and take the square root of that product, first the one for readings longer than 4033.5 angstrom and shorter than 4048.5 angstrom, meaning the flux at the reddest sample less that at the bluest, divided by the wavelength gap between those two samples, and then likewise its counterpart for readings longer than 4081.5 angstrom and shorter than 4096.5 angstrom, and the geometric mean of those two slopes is 0.15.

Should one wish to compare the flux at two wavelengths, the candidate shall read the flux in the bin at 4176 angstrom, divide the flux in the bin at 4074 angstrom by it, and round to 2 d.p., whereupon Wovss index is 1.20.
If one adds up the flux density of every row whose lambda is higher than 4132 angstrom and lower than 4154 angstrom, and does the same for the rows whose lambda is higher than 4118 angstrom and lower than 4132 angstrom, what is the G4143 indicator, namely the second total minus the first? -25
